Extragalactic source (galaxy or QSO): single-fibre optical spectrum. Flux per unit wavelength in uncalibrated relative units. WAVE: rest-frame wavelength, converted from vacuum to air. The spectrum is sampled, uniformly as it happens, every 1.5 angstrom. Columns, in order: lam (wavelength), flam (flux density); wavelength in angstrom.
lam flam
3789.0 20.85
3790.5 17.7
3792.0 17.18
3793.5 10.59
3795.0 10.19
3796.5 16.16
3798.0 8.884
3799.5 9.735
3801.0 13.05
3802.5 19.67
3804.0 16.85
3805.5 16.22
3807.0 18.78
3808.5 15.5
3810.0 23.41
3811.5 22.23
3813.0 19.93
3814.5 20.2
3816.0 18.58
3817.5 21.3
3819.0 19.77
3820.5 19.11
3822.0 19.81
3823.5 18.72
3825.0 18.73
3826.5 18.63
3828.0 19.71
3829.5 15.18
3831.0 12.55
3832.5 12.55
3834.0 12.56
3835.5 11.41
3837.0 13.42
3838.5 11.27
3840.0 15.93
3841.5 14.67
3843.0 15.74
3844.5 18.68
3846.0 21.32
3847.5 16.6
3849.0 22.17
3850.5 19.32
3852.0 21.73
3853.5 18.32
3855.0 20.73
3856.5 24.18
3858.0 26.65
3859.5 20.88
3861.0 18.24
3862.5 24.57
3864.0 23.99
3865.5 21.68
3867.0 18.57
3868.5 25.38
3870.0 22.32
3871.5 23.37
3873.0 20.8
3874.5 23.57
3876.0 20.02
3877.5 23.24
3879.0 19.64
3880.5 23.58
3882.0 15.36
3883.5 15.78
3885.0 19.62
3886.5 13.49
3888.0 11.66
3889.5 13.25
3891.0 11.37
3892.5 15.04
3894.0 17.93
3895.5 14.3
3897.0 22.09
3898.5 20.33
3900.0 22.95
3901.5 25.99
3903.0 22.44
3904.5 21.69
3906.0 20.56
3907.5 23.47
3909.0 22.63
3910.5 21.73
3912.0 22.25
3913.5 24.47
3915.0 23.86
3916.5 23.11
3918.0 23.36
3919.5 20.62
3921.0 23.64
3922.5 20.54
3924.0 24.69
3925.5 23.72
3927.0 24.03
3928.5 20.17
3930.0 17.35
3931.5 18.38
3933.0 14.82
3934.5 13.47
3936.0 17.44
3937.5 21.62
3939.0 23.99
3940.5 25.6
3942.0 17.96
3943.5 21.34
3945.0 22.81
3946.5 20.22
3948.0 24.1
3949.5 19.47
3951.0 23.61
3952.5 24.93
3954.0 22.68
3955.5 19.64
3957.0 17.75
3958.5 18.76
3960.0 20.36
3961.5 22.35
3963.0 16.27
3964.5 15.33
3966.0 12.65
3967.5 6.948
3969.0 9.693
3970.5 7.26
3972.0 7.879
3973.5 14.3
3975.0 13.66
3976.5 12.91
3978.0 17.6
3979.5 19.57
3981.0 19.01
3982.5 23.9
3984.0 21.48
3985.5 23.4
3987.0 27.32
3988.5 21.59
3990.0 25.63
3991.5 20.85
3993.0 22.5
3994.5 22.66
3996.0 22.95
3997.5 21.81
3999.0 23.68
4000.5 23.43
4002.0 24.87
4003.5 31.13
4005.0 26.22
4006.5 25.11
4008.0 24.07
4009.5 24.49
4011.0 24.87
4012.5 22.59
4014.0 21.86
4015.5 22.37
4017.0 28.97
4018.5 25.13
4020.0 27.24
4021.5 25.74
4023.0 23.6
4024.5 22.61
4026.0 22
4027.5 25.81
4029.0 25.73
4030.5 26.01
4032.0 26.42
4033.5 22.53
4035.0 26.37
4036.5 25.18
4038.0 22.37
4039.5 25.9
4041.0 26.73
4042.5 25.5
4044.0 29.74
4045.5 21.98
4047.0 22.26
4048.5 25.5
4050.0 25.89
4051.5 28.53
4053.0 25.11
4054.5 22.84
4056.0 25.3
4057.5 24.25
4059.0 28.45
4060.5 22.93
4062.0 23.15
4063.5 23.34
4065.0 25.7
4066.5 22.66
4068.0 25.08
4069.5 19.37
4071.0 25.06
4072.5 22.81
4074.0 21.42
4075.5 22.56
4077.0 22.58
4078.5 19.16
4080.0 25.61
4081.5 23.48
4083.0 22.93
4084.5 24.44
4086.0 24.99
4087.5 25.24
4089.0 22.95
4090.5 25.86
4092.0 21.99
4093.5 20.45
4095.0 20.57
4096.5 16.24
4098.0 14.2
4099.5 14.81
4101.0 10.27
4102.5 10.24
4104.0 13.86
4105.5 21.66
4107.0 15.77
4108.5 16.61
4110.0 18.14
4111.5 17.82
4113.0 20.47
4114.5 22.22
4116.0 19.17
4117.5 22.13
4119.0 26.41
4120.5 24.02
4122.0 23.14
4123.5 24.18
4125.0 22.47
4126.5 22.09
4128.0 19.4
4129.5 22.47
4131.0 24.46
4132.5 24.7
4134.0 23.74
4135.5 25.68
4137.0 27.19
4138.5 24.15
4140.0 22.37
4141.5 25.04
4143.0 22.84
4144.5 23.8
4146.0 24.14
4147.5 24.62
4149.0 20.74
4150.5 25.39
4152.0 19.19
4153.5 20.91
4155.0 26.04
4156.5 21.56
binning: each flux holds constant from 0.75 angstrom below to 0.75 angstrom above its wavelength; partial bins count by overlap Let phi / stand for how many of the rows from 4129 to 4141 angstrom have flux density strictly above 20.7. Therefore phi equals 8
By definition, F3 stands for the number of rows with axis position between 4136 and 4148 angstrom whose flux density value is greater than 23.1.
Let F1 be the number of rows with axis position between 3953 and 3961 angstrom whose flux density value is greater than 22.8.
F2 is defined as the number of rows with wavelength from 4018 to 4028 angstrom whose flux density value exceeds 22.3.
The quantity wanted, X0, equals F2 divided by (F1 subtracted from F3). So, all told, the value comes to 1.0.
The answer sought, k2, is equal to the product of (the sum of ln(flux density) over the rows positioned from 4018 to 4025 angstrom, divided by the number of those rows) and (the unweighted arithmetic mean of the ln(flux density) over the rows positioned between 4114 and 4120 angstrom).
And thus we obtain 10.0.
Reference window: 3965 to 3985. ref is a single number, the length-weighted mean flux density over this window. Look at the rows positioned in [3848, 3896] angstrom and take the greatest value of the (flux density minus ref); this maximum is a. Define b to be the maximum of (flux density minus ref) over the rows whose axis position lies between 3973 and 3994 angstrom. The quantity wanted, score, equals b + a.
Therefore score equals 25.0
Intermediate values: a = 12.2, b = 12.8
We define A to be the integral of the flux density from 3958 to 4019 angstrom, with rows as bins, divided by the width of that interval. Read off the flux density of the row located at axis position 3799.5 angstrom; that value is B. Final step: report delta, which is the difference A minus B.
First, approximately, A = 20.4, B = 9.735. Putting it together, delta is 11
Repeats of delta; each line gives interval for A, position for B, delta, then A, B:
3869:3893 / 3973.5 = 4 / 18.4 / 14.3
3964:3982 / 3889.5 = 0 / 13.2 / 13.25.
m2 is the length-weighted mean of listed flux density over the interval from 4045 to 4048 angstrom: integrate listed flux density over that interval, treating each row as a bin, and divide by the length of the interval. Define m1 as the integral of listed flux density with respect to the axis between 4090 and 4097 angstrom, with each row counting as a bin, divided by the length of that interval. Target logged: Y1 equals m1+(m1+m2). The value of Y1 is 64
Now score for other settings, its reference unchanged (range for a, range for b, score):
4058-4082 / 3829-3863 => 26.1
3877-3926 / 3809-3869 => 23.6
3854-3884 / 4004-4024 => 26.6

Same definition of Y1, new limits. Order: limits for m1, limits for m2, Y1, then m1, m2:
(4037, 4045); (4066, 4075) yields 75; 25.9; 23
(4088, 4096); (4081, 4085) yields 68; 22.3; 24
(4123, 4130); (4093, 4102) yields 60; 22.0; 16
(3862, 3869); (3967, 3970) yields 54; 22.7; 8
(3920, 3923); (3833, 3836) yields 56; 22.1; 12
